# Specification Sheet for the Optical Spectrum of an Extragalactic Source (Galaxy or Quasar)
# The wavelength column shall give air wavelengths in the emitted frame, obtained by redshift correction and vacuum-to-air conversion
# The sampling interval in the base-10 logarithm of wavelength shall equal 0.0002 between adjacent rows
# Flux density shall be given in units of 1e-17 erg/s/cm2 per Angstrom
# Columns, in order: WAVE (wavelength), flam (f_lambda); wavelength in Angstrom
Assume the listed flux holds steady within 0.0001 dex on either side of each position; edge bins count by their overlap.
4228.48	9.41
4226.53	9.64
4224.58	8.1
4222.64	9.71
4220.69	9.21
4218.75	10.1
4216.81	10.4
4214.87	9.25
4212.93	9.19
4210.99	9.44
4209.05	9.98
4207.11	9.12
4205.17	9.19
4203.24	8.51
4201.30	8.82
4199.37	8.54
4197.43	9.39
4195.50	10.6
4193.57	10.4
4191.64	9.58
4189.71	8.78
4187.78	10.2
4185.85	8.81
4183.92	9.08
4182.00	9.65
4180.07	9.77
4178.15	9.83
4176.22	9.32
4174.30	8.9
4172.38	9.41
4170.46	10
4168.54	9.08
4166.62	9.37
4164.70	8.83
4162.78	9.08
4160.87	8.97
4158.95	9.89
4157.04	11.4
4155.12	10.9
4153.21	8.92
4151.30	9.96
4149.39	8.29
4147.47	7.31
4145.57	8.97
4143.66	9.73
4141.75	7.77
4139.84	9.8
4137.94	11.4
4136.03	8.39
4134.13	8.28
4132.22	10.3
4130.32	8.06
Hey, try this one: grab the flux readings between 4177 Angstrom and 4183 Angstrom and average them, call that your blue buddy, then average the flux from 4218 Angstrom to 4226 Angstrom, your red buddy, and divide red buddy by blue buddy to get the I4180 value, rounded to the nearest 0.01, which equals 0.95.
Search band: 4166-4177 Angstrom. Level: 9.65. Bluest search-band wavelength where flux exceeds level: 4170.46 Angstrom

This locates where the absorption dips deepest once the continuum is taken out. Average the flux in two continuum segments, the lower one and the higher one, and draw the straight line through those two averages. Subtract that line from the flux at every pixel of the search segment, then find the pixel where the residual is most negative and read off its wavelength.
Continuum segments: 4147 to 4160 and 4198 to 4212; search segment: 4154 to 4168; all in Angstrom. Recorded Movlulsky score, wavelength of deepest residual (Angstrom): 4164.70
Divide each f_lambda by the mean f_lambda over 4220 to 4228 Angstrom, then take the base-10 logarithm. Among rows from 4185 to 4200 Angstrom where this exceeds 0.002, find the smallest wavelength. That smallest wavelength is 4187.78 Angstrom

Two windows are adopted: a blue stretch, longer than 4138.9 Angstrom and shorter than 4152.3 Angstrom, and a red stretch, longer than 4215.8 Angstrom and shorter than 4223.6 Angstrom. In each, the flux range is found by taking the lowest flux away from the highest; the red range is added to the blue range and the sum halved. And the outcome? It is 1.9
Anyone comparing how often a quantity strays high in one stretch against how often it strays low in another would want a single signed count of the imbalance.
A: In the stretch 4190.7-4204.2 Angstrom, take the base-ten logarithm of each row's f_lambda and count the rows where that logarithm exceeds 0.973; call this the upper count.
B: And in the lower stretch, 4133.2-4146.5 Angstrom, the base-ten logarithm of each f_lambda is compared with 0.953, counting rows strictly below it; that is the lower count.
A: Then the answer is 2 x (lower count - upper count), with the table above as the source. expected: 2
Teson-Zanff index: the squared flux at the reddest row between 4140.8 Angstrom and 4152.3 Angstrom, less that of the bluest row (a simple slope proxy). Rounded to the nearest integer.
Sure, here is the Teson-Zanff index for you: 39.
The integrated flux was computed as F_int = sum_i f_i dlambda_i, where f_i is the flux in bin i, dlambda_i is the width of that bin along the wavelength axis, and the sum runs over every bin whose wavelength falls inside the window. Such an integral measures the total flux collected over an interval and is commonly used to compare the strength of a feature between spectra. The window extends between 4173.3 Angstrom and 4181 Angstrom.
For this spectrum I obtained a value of 72.8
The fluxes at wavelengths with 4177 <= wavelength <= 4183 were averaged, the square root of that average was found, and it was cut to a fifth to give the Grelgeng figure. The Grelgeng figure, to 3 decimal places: 0.624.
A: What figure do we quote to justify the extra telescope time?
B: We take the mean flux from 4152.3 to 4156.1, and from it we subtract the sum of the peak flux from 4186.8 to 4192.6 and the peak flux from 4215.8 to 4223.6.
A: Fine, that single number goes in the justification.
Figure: -10.7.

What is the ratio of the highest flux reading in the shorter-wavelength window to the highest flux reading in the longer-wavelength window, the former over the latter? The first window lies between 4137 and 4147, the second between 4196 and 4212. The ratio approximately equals 1.14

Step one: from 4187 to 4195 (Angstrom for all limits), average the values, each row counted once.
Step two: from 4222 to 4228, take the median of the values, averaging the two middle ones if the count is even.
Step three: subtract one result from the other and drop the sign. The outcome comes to 0.1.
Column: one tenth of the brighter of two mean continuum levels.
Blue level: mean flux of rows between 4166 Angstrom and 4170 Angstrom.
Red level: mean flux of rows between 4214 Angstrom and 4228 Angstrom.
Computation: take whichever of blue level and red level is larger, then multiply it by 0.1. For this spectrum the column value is 0.95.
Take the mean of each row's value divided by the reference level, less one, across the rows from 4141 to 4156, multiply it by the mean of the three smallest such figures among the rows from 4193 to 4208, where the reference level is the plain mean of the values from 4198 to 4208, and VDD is -0.0004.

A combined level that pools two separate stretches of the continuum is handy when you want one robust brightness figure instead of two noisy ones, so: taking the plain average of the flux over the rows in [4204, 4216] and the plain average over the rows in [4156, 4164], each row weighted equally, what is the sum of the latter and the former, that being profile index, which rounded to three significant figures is 19.2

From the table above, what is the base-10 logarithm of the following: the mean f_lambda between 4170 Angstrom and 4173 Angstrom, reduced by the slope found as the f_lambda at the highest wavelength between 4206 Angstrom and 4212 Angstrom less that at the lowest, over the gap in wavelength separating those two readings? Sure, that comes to 0.983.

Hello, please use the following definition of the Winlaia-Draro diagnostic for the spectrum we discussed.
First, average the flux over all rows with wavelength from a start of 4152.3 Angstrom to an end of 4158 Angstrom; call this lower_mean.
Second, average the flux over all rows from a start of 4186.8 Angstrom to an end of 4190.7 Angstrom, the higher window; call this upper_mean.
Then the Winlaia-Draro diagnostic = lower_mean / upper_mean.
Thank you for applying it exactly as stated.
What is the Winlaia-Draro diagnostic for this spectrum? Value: 1.10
